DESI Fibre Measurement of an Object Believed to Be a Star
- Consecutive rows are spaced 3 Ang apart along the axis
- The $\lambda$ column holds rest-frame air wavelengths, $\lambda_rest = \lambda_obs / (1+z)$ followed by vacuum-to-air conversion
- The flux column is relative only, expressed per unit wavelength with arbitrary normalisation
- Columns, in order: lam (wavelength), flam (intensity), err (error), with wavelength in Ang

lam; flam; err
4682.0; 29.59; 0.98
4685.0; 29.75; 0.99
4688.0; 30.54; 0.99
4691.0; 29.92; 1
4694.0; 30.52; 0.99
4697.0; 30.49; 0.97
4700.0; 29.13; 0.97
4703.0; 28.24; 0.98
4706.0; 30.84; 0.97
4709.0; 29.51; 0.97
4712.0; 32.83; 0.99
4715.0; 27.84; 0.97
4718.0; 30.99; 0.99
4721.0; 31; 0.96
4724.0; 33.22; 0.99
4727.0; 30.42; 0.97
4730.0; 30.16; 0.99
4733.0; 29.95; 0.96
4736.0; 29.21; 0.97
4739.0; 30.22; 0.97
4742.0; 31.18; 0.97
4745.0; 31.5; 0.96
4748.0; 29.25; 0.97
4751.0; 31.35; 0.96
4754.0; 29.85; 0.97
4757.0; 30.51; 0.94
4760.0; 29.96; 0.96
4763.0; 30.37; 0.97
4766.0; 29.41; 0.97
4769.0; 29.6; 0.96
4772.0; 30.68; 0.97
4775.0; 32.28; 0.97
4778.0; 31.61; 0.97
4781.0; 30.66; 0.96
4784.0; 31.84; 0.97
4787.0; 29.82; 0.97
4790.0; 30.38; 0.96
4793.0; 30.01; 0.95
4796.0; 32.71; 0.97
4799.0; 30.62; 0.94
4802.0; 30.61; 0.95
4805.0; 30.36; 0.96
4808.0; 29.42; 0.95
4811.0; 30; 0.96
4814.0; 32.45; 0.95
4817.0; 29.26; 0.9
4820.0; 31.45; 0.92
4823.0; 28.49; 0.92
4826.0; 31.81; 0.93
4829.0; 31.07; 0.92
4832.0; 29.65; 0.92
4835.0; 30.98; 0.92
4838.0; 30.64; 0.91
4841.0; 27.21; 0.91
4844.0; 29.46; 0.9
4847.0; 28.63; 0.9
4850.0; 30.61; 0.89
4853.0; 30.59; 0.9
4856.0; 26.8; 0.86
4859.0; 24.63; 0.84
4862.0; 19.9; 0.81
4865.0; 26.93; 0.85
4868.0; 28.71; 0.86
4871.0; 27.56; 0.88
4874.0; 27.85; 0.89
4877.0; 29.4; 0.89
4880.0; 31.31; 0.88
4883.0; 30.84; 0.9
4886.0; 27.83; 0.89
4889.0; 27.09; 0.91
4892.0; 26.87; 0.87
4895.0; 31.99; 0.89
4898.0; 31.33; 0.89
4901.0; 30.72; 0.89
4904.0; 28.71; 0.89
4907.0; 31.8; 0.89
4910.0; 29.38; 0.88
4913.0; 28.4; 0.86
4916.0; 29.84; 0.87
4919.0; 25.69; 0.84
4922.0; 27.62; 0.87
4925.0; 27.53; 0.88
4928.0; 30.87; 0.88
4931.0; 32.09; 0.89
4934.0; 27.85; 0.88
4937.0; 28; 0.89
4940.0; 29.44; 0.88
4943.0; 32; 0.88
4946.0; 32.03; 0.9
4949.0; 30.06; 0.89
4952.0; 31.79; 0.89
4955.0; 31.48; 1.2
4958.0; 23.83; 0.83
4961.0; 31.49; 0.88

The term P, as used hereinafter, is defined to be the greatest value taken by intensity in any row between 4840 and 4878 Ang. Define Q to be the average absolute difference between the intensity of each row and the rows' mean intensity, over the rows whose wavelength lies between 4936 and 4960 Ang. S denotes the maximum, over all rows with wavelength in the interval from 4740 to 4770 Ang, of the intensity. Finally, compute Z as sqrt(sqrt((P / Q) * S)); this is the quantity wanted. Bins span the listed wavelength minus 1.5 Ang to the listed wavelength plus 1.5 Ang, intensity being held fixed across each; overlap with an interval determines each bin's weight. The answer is 4.7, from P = 30.61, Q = 2.1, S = 31.5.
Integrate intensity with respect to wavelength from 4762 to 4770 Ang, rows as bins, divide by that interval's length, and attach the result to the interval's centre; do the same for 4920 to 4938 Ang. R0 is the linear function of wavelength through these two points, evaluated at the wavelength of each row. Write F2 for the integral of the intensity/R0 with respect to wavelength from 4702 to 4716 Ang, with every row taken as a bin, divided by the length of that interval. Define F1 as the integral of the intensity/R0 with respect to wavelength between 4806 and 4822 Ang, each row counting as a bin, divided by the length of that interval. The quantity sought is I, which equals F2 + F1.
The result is 2.03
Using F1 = 1.03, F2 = 1.00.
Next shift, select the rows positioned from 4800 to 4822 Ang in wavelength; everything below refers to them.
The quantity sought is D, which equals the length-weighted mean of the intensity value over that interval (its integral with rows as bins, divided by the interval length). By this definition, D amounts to 30.5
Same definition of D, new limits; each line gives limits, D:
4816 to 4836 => 30.4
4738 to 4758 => 30.6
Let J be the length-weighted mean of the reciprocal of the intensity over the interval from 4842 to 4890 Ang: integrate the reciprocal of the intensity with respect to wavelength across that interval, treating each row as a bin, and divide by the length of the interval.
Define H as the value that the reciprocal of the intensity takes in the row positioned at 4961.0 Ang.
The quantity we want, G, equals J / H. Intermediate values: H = 0.0318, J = 0.0361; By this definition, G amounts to 1.14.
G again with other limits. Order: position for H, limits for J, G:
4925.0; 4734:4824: 0.90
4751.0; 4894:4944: 1.07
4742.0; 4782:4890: 1.07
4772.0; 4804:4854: 1.02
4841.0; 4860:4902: 0.97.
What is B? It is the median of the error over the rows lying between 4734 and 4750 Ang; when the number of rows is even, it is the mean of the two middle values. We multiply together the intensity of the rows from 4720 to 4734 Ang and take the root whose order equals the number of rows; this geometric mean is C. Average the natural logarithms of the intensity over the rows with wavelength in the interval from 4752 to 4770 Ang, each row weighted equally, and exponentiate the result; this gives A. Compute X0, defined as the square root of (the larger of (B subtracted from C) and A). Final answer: 5.47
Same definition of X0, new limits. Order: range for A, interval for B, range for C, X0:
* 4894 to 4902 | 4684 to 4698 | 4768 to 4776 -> 5.60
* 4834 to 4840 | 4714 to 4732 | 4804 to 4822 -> 5.55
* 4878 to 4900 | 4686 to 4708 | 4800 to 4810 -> 5.43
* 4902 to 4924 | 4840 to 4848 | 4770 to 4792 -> 5.49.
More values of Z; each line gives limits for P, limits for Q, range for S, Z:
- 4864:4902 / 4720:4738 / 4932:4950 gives 5.7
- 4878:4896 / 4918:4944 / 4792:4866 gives 4.9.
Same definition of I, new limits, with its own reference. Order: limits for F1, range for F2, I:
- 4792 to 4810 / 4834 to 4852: 2.04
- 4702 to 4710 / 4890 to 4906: 2.01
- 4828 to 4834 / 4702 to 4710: 2.02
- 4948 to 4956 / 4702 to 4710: 2.07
